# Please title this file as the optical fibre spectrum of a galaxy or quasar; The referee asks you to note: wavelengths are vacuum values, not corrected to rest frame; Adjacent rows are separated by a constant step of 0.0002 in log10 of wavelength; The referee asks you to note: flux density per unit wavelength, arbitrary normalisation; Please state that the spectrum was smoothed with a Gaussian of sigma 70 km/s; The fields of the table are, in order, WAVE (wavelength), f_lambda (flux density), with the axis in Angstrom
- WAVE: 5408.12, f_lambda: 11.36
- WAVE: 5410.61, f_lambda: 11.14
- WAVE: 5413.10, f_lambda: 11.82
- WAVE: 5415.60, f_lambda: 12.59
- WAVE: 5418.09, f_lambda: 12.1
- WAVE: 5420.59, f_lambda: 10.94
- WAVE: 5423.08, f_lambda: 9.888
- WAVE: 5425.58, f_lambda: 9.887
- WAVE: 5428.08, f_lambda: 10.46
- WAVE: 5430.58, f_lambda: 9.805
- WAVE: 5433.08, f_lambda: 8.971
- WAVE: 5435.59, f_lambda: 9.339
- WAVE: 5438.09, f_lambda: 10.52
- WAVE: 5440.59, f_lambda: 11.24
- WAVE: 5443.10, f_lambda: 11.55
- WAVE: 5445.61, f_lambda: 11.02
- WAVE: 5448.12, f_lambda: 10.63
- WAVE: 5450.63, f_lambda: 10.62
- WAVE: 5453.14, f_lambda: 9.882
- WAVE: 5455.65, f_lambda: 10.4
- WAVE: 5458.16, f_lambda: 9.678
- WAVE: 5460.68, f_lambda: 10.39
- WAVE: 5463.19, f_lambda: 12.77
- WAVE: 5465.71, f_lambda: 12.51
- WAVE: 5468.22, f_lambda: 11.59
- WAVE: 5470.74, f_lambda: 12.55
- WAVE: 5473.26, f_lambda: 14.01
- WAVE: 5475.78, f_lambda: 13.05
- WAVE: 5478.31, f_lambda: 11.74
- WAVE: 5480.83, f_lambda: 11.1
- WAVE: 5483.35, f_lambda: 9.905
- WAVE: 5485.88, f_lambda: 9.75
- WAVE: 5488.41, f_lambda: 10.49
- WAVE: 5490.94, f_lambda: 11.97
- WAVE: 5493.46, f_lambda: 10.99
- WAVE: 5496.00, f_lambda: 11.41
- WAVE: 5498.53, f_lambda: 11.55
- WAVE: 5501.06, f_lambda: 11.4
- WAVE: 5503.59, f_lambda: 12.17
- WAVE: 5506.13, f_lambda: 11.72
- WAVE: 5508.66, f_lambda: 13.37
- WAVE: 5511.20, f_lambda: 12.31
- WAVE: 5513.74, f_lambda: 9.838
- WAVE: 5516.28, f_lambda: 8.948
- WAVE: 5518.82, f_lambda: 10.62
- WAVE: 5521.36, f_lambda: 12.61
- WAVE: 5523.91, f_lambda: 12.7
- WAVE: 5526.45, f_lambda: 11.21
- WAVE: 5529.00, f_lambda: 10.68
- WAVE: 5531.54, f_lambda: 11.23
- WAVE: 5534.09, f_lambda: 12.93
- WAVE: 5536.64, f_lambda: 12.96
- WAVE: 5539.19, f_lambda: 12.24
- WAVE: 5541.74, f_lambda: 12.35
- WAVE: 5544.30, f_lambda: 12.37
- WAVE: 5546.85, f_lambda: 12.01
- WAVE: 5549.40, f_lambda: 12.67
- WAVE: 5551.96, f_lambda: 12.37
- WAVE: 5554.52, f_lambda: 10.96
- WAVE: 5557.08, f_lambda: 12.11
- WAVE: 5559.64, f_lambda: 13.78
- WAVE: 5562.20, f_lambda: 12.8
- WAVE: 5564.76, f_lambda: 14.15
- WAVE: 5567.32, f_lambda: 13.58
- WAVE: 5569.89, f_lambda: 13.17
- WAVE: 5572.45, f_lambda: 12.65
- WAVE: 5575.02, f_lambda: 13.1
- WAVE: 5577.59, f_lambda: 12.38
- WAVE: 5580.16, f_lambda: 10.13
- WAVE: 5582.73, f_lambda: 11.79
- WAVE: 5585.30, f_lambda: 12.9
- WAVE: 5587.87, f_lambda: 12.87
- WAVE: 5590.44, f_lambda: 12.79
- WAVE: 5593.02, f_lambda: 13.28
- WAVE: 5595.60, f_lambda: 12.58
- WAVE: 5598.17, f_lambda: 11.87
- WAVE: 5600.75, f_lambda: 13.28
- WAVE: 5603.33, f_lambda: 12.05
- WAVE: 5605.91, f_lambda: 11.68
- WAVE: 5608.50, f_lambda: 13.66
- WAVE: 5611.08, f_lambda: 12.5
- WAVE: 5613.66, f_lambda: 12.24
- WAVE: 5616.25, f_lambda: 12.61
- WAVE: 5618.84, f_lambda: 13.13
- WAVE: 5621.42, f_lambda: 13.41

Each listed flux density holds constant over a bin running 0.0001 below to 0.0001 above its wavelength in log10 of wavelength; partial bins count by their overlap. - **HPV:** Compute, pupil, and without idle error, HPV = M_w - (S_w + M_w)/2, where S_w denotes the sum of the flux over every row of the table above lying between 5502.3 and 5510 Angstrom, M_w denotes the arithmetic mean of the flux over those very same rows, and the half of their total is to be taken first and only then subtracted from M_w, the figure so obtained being -12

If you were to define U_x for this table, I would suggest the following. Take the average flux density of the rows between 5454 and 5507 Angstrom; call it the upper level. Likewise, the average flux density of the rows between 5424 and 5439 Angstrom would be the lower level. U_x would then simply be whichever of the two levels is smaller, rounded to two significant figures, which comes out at 9.8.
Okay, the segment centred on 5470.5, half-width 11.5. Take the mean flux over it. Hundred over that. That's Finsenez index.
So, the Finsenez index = 8.2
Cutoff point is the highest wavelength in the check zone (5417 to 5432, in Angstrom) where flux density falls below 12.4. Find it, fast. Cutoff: 5430.58 Angstrom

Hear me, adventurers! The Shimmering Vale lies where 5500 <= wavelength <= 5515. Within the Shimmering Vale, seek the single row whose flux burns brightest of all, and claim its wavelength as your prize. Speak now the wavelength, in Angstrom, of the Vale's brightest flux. 5508.66 Angstrom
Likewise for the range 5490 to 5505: 5503.59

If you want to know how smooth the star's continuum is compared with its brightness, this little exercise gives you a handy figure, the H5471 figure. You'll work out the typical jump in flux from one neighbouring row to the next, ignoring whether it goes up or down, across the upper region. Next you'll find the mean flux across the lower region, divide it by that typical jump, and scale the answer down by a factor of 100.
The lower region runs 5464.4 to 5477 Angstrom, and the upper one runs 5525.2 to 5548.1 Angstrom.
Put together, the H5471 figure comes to 0.254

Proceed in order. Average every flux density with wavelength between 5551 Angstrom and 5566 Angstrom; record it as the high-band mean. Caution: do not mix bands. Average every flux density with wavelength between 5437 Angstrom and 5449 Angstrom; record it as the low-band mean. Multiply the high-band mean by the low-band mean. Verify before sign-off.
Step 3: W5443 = 140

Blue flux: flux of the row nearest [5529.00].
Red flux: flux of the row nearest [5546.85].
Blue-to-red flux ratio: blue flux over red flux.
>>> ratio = 0.89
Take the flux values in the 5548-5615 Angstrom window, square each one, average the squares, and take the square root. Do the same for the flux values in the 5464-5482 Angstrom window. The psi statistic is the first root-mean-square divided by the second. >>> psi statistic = 1.02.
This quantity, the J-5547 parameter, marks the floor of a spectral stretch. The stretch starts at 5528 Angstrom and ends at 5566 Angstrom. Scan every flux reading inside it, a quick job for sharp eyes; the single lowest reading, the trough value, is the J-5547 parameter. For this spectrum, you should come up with 10.68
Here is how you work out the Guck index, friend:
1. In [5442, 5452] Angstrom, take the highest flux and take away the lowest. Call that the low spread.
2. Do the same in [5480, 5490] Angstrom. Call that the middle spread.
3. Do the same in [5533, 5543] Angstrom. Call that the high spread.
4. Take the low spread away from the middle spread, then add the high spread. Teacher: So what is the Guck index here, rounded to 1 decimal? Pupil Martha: 1.1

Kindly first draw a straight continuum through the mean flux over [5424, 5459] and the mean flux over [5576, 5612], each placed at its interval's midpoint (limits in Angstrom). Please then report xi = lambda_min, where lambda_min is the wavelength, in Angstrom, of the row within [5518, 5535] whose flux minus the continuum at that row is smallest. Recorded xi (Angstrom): 5529.00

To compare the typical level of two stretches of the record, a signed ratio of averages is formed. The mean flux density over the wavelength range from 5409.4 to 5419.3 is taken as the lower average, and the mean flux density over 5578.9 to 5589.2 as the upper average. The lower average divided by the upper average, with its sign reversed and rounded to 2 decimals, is -1.00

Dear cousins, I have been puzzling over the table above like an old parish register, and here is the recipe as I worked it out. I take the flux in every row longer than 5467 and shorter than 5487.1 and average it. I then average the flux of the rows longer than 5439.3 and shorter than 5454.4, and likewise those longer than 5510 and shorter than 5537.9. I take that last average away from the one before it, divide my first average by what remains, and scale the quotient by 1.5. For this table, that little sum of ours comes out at -27.7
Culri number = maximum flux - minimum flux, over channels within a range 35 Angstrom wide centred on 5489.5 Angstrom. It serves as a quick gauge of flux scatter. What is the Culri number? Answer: 4.3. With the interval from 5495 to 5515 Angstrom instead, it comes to 3.5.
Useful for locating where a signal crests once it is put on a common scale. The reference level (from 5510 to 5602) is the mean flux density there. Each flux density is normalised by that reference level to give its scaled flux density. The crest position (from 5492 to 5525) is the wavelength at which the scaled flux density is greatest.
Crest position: 5508.66 Angstrom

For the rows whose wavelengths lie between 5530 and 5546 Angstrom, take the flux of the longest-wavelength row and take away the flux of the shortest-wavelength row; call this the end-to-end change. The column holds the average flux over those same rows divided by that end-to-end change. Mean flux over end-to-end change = 11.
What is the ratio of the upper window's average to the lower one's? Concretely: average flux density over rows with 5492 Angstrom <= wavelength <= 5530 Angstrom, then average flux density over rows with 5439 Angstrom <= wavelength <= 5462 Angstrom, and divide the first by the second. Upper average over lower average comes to 1.08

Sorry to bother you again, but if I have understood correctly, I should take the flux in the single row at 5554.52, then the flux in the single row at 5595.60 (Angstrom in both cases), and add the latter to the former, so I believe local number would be 23.5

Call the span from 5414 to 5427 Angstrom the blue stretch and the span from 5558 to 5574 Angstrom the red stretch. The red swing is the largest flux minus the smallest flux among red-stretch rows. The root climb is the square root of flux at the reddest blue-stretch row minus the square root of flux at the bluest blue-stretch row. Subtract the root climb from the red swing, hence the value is 1.9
